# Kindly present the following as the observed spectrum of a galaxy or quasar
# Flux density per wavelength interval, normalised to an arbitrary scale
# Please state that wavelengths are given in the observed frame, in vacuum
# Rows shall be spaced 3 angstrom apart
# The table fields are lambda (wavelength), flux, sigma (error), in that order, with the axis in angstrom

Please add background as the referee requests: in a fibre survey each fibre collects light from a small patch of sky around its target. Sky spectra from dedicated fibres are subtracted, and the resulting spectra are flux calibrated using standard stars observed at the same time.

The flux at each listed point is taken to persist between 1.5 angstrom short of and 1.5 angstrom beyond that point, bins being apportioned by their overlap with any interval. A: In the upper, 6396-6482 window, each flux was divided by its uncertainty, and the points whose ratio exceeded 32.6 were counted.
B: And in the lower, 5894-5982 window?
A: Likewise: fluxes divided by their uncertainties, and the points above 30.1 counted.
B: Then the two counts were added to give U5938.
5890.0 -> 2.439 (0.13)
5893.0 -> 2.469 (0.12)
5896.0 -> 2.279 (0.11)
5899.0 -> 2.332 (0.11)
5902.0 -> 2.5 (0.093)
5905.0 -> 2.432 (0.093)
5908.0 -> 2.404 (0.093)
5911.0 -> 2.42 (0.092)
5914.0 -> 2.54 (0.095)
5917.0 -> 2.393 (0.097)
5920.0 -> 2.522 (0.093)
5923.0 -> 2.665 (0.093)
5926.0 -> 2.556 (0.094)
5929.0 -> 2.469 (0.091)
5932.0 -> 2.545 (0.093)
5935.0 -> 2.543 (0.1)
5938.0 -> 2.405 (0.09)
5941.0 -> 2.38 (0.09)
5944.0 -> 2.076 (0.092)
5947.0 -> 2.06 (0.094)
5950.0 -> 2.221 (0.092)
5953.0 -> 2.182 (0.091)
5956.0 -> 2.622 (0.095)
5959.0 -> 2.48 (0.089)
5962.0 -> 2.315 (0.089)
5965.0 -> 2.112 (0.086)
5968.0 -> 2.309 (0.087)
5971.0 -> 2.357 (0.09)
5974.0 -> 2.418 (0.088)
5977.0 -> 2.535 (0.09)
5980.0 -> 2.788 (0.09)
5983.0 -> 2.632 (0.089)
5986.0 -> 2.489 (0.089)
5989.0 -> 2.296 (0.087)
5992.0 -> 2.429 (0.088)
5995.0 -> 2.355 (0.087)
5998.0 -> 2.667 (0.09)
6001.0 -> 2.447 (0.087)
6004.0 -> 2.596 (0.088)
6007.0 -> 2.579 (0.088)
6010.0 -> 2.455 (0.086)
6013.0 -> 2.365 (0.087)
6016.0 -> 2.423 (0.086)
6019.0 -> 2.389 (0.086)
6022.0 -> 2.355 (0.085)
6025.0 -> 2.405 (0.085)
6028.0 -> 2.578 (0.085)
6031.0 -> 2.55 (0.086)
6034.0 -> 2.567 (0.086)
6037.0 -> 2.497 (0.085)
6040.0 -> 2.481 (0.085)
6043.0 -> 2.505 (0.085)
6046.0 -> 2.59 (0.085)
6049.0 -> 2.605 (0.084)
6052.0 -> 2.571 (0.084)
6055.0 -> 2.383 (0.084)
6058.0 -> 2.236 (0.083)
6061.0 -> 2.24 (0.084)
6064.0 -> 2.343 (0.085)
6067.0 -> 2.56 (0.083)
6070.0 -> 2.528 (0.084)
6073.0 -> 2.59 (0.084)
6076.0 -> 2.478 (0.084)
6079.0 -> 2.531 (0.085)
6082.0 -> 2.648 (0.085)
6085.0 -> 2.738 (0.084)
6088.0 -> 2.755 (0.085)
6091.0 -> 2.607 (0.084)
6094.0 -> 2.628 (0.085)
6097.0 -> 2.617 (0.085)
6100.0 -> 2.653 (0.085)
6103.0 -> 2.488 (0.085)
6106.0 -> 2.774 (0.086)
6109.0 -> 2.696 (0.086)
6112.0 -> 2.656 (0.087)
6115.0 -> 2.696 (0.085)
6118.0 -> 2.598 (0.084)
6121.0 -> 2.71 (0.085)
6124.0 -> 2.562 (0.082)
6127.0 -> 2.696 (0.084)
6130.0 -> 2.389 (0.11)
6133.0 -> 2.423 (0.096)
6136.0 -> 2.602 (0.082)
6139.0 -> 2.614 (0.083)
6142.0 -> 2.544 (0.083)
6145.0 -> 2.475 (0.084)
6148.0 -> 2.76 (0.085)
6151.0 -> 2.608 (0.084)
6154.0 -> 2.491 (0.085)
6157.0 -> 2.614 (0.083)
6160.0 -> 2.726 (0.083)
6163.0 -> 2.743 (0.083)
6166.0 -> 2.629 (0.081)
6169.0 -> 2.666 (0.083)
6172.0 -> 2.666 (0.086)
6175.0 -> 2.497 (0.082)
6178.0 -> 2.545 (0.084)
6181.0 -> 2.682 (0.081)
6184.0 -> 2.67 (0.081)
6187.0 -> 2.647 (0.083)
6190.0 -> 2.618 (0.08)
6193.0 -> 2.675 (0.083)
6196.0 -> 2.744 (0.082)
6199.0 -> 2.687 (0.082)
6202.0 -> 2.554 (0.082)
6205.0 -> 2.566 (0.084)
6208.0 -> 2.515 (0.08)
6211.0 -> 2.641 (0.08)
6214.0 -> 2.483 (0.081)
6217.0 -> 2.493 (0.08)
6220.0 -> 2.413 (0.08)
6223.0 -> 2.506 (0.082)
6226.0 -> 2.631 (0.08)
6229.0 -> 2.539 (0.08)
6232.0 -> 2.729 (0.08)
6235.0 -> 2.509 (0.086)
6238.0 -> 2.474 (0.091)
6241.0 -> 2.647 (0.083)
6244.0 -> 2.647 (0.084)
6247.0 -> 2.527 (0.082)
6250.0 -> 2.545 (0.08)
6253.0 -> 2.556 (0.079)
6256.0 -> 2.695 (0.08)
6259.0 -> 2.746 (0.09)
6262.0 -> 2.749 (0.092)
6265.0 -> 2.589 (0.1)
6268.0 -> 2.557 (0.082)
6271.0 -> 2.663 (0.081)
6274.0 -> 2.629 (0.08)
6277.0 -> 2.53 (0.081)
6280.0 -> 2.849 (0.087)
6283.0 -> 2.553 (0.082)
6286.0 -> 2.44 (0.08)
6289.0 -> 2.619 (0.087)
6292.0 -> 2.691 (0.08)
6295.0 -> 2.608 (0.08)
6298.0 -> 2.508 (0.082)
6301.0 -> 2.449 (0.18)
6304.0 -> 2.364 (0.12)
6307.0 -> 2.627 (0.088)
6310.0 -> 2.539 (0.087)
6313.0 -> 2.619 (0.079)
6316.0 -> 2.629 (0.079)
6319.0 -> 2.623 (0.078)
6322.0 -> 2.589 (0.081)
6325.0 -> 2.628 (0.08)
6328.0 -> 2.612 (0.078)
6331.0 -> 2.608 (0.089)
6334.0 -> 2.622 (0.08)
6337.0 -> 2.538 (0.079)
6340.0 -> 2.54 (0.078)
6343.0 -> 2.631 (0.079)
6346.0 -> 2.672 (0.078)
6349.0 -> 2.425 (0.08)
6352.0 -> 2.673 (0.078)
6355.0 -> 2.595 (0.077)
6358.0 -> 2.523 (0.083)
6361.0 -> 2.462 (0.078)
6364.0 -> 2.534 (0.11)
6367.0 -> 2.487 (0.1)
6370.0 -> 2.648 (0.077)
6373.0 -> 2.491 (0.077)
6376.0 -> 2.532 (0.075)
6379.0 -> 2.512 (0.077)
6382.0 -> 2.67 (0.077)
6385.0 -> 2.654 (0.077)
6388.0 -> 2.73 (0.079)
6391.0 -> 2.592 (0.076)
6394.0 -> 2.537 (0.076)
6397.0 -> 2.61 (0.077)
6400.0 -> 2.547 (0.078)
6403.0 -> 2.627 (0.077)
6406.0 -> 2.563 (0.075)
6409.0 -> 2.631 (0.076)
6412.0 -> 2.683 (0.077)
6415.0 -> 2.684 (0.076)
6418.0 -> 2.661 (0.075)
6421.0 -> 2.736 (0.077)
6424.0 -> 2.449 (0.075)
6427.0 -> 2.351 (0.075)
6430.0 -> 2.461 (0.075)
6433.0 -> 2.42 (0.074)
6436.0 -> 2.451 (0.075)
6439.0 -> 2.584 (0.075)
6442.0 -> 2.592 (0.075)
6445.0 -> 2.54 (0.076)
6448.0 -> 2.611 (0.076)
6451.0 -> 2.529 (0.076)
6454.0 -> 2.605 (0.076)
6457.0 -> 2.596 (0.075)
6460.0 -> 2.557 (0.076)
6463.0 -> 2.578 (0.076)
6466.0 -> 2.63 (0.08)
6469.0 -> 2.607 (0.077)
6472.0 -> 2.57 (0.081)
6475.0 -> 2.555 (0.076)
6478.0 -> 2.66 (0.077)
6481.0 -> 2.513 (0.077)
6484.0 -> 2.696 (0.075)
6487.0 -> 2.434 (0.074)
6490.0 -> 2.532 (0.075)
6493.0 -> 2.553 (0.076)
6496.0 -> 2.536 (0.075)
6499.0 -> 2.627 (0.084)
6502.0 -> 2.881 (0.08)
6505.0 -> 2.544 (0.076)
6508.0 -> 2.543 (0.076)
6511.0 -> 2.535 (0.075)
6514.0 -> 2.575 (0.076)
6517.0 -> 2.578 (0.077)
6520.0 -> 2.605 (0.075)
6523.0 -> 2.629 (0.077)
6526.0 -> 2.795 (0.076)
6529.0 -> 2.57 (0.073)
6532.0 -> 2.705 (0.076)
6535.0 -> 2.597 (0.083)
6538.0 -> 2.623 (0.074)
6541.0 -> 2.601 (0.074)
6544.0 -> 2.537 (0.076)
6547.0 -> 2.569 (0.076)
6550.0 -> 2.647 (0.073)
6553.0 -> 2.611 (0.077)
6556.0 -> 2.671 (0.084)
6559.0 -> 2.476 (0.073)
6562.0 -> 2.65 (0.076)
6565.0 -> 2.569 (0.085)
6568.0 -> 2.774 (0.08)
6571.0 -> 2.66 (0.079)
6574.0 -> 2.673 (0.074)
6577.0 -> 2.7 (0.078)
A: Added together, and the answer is 28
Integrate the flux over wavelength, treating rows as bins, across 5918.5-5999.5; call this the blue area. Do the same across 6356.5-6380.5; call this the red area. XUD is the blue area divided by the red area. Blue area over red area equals 3.24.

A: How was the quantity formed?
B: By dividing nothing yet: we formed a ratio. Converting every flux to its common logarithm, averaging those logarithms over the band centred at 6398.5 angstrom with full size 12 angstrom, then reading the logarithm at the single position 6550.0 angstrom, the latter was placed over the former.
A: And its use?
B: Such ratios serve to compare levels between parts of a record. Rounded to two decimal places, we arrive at 1.03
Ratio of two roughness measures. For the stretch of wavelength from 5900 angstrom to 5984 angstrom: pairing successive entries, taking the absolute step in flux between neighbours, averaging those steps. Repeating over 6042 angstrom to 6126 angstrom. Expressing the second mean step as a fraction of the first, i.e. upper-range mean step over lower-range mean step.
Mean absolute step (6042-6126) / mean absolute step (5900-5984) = 0.73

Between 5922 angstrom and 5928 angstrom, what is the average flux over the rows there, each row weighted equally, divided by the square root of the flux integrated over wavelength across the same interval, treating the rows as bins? 0.66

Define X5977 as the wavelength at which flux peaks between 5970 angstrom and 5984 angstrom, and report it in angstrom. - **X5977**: 5980.0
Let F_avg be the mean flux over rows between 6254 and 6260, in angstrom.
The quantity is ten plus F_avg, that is 12.7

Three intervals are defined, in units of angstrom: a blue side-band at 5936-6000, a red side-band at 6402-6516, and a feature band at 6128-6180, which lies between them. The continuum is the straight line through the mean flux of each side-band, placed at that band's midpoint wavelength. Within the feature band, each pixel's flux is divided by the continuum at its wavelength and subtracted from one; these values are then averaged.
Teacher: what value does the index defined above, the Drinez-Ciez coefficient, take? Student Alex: -0.05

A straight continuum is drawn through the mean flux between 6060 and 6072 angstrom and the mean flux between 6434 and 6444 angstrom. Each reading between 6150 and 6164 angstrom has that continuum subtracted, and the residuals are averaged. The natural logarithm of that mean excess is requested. -1.7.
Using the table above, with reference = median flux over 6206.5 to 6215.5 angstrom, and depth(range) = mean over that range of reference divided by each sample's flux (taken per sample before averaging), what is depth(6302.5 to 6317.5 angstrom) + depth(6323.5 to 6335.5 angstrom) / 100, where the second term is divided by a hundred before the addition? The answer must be 1.00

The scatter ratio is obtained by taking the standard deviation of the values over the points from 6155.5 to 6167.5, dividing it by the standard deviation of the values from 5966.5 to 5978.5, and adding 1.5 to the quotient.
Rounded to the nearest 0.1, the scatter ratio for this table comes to 2.2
